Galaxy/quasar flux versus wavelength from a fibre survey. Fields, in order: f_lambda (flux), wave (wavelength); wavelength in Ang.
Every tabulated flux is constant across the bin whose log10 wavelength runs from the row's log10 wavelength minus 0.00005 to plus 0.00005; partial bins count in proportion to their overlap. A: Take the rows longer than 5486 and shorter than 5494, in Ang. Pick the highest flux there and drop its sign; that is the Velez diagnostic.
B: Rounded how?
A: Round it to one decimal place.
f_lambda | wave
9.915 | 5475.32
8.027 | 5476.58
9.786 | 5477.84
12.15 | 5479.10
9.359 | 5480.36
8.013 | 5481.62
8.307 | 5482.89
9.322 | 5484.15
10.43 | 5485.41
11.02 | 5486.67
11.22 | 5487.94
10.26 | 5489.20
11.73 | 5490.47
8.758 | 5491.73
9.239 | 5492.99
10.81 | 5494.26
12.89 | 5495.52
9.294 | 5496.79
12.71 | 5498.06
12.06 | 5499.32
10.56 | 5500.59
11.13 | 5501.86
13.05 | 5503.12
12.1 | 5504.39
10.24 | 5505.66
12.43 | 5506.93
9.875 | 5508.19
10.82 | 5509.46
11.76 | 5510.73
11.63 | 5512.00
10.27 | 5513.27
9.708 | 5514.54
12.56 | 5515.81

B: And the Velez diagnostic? 11.7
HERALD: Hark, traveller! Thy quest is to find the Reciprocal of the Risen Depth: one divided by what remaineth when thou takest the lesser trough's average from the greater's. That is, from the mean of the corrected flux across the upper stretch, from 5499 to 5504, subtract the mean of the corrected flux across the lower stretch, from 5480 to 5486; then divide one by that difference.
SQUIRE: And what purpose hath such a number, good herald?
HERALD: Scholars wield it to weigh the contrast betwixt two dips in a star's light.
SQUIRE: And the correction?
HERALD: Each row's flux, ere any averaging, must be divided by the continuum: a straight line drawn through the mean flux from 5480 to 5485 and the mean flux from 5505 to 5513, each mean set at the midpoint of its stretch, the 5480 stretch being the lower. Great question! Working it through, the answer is 11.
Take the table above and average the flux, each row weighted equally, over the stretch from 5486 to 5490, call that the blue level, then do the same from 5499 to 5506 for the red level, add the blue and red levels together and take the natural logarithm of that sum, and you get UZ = 3.11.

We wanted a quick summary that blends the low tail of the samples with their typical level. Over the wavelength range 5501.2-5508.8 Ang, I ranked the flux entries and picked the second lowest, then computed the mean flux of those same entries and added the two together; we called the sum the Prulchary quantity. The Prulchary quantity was 21.7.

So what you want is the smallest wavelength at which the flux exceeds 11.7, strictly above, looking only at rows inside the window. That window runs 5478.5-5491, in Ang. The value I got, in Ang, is 5479.10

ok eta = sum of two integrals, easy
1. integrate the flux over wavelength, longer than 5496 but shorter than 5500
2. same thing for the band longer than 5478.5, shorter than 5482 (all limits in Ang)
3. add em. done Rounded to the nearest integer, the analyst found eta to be 80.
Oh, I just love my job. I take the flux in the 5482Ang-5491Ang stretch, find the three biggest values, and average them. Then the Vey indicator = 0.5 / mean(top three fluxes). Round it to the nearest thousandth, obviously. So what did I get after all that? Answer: 0.044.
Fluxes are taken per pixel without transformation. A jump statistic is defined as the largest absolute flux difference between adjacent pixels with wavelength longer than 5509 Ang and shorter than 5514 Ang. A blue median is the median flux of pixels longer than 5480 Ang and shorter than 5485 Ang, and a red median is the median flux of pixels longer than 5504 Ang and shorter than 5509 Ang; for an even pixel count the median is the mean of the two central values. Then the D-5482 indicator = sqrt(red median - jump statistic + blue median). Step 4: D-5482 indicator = 4.32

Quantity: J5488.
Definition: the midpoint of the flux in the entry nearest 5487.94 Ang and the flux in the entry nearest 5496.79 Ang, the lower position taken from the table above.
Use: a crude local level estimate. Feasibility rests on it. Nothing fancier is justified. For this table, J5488 10.3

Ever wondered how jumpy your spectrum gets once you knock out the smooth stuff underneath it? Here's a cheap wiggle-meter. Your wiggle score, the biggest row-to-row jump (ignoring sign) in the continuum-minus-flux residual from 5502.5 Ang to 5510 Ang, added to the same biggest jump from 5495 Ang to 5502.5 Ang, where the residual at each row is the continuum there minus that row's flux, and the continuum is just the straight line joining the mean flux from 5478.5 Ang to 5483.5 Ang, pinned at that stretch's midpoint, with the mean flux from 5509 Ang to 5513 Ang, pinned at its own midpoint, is 6.3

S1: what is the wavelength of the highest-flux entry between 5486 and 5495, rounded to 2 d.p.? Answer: 5490.47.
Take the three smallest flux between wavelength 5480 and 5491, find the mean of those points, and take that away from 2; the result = -6.5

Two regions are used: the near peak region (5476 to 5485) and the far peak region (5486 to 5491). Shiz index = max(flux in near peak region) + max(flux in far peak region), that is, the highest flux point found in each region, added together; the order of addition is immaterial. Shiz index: 23.9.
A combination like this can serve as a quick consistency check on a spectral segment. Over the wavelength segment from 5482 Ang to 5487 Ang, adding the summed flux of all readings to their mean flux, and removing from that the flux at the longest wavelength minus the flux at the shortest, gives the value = 46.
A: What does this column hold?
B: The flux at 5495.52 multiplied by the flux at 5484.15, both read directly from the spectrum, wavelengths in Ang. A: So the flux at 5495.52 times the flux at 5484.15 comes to 120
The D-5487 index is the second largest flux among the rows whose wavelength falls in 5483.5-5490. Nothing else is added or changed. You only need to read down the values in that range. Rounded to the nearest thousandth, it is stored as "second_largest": 11.020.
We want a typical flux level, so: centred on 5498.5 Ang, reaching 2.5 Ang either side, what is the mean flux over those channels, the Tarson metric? 11.2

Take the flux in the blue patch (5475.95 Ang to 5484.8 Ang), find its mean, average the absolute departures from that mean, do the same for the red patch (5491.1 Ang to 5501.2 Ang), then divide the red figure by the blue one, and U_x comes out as 1.3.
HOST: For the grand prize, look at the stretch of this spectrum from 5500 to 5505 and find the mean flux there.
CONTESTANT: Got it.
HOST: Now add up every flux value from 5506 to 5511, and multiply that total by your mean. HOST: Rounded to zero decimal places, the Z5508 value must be 526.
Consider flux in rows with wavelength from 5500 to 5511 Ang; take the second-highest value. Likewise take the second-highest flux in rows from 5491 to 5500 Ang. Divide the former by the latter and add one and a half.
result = 2.48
